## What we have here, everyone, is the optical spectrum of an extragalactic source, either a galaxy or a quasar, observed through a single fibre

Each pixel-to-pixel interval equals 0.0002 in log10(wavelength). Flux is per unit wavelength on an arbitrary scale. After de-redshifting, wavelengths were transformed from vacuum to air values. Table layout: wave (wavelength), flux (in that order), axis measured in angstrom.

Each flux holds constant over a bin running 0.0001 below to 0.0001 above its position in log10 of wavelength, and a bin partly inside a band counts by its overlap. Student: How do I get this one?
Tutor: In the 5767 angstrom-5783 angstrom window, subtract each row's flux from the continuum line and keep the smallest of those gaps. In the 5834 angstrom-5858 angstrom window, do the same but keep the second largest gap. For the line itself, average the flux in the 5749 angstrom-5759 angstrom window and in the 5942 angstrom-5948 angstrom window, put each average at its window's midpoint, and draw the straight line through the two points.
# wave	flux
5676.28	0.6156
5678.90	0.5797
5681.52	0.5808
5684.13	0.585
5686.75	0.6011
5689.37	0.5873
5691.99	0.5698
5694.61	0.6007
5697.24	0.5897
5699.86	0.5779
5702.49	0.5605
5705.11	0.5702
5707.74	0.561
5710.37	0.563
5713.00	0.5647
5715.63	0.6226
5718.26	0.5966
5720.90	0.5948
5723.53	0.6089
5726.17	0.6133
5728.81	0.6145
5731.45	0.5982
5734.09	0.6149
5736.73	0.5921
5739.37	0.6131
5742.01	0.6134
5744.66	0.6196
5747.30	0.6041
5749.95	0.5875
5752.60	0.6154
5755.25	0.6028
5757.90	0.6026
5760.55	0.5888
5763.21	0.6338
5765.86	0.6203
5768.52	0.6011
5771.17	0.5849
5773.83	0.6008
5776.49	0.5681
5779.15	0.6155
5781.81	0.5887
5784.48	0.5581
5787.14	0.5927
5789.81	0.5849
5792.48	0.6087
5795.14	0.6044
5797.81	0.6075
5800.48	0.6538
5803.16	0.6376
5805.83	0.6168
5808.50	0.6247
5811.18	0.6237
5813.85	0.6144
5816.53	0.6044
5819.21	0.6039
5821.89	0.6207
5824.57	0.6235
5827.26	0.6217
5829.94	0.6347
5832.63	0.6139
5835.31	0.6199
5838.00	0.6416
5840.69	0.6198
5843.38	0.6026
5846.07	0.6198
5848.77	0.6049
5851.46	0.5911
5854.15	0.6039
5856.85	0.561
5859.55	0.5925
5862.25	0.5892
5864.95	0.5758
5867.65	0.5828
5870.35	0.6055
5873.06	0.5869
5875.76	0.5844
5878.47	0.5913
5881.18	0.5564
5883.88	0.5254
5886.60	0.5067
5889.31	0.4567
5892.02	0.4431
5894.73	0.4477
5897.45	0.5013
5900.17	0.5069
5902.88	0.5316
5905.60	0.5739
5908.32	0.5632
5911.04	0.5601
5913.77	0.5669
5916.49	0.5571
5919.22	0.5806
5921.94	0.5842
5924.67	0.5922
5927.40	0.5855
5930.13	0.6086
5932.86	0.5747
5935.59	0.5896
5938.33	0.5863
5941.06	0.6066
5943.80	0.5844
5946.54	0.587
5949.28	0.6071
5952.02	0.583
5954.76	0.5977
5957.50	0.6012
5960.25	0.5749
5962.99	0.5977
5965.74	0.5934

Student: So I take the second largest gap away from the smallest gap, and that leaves -0.02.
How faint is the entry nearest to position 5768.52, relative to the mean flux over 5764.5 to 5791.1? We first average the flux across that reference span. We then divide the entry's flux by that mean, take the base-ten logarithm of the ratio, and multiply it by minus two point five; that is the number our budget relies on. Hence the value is -0.02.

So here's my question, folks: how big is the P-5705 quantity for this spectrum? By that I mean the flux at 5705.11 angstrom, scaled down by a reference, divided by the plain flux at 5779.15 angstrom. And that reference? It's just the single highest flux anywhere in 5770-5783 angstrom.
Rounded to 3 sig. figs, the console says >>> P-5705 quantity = 1.51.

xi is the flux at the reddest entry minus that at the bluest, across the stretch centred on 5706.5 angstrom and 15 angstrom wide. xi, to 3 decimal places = -0.013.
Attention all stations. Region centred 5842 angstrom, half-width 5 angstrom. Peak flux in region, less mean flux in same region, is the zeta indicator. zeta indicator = 0.021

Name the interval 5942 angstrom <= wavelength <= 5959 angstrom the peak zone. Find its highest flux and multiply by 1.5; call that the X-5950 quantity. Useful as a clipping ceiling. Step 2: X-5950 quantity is 0.91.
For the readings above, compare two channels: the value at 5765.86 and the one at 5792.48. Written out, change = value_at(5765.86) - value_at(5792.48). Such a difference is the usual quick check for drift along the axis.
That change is 0.012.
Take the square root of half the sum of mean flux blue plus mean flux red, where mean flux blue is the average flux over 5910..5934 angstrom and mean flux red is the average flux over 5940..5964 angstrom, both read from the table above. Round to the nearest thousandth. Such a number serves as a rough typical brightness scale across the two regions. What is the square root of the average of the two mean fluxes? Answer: 0.766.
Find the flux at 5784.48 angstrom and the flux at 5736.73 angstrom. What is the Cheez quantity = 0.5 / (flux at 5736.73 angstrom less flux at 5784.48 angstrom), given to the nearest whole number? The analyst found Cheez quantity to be 15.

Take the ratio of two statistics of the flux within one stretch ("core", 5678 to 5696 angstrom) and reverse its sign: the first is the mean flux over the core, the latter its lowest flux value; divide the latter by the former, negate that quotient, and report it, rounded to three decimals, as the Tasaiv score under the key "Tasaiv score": -0.972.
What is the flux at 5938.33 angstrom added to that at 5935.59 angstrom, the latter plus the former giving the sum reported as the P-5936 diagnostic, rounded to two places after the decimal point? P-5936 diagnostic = 1.18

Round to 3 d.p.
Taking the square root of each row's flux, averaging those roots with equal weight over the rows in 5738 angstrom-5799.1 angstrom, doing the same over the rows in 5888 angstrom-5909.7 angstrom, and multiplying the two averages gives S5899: 0.549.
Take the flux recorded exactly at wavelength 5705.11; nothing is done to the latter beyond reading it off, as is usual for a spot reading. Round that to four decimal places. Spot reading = 0.5702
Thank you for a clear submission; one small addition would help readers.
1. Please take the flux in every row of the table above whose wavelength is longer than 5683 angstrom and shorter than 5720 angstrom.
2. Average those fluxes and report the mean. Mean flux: 0.582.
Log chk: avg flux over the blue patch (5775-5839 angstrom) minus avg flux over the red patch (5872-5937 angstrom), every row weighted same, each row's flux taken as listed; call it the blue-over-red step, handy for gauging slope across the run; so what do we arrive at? 0.063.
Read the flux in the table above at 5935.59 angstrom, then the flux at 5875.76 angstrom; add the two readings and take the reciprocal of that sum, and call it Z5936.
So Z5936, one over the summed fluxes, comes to 0.852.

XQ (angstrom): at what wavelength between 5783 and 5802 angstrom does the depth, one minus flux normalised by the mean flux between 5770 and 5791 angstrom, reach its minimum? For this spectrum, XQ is 5800.48 angstrom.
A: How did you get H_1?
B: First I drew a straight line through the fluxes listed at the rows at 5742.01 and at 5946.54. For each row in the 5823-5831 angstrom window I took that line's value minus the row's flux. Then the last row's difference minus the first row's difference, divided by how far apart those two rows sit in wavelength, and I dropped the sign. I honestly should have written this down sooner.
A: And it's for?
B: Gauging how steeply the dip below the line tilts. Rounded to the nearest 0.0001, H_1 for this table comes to 0.0022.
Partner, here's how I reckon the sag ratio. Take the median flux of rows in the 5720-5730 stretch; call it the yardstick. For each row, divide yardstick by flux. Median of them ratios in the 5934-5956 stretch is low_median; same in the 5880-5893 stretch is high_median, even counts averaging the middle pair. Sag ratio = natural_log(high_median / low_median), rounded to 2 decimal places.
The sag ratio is 0.15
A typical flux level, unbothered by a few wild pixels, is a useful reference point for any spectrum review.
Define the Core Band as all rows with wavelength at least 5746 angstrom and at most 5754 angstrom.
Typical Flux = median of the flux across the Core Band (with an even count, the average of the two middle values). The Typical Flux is 0.604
